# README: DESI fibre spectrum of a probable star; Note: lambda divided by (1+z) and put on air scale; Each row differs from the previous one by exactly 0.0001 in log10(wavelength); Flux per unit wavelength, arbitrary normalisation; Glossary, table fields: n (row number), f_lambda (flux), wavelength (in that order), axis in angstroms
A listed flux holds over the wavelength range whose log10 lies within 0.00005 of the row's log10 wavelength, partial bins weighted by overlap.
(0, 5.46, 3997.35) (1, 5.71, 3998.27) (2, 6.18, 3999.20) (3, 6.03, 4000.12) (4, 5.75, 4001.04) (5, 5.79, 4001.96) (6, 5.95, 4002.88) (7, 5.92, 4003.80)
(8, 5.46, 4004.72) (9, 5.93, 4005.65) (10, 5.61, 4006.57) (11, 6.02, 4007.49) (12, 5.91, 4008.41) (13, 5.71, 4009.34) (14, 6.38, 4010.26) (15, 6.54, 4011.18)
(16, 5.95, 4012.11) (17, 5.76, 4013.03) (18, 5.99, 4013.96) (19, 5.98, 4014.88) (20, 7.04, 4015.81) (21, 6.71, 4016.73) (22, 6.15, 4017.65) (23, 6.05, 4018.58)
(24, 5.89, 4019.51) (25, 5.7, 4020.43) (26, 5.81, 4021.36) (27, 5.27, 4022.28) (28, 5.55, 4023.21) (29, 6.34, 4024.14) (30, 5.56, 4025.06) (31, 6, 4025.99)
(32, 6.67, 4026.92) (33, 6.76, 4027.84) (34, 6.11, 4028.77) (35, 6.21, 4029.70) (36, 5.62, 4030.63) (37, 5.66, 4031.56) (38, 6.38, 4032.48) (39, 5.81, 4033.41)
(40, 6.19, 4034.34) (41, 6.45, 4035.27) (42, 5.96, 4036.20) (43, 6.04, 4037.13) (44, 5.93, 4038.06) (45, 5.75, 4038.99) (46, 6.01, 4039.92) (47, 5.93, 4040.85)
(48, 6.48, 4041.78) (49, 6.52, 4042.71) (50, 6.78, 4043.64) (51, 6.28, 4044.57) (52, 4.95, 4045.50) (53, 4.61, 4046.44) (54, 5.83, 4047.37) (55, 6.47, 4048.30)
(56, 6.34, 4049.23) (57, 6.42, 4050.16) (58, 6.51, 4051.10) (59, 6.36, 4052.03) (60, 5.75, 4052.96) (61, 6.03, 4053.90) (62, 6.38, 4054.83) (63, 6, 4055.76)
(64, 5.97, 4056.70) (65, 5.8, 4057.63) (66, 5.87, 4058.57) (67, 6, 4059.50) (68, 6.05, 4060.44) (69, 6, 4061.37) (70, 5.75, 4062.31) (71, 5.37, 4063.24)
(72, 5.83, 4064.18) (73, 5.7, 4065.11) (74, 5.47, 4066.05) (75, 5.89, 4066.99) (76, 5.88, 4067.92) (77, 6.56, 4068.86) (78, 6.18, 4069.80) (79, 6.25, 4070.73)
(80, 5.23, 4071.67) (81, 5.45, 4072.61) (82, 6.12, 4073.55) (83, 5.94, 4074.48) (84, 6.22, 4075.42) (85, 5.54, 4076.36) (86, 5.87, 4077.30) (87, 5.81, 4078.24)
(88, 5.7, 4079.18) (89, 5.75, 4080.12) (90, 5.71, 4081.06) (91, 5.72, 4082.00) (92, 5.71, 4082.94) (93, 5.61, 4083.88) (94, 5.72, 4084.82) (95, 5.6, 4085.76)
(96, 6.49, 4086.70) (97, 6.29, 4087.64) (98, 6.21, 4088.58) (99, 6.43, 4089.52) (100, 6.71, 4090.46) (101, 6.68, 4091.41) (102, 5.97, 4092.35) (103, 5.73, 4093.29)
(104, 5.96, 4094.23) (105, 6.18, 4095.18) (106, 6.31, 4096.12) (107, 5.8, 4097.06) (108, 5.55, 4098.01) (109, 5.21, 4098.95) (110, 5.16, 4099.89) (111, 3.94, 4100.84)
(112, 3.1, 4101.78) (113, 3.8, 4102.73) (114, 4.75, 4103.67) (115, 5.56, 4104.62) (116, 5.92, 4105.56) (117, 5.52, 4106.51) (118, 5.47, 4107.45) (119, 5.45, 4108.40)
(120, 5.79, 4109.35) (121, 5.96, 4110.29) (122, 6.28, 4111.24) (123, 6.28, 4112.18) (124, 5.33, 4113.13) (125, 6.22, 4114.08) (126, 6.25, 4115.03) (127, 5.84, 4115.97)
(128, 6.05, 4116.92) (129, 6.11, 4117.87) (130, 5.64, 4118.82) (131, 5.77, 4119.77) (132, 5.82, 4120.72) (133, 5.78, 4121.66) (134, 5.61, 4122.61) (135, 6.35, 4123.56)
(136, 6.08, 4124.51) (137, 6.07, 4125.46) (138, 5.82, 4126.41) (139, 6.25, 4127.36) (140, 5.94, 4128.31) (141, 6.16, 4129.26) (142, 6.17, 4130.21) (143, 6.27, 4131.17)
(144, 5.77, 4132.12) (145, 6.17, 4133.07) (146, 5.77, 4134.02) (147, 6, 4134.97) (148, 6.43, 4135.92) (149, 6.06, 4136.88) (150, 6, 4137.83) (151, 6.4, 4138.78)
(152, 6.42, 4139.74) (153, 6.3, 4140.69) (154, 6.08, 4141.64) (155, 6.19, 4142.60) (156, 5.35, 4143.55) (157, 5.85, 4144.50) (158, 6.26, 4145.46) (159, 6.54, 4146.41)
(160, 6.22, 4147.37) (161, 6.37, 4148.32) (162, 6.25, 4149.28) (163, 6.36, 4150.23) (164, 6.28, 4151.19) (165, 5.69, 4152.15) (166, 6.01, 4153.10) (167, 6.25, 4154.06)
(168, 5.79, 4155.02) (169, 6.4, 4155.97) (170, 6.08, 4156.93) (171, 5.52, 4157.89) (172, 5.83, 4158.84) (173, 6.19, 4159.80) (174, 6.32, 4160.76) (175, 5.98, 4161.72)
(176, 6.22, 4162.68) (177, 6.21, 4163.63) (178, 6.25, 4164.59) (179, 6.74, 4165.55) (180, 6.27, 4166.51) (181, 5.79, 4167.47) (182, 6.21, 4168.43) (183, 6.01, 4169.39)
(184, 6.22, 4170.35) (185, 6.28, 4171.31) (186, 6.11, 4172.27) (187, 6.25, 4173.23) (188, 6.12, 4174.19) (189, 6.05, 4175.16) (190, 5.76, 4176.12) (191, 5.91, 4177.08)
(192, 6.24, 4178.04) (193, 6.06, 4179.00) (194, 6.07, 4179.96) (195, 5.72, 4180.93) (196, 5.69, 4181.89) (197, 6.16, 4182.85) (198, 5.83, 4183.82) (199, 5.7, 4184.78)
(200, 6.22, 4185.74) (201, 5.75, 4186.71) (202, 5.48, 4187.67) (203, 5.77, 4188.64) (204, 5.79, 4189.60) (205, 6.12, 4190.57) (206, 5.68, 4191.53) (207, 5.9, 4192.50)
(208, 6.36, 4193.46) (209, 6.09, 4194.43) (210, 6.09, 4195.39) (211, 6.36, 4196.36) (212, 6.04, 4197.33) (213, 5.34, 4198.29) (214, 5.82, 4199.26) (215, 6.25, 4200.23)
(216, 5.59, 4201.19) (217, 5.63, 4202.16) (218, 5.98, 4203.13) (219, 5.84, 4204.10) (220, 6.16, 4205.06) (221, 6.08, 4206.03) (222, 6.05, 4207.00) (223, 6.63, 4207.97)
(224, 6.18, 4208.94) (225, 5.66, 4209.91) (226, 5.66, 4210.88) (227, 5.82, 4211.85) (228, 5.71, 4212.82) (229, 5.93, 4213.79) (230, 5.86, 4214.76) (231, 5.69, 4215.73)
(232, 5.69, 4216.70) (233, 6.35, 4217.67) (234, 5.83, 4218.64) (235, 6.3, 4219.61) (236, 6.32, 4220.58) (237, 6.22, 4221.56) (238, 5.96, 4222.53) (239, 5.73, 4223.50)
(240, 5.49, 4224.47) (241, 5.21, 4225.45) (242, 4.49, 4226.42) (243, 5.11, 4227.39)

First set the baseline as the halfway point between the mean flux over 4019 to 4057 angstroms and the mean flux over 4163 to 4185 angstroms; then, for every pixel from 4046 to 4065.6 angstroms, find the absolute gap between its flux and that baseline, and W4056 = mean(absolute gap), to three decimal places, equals 0.304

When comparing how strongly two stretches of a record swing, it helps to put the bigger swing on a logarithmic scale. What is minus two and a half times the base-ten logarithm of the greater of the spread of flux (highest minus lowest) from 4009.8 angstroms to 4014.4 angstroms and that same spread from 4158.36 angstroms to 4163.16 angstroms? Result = 0.3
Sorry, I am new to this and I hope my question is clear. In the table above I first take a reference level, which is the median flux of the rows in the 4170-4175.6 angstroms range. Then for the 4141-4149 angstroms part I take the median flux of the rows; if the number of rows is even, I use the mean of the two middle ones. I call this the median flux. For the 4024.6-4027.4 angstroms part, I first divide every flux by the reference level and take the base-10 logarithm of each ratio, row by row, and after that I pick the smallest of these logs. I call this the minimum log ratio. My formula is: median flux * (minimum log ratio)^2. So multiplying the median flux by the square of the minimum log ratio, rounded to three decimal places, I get 0.013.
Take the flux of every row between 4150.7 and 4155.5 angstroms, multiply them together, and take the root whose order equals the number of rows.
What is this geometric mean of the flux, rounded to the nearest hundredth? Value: 6.00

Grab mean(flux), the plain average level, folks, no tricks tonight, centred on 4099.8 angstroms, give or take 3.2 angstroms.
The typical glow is 4.7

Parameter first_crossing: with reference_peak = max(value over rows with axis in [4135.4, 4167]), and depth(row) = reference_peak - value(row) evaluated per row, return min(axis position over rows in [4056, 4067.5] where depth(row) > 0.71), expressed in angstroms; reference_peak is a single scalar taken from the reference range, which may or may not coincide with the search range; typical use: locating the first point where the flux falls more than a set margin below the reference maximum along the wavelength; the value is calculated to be 4056.70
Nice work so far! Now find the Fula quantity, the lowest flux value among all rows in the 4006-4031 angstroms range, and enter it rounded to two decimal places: 5.27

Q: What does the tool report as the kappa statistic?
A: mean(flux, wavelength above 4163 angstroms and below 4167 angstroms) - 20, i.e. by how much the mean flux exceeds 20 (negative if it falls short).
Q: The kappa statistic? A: -13.6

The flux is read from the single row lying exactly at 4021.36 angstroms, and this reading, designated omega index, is 5.81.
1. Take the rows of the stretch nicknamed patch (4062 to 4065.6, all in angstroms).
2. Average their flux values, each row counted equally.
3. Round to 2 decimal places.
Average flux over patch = 5.66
